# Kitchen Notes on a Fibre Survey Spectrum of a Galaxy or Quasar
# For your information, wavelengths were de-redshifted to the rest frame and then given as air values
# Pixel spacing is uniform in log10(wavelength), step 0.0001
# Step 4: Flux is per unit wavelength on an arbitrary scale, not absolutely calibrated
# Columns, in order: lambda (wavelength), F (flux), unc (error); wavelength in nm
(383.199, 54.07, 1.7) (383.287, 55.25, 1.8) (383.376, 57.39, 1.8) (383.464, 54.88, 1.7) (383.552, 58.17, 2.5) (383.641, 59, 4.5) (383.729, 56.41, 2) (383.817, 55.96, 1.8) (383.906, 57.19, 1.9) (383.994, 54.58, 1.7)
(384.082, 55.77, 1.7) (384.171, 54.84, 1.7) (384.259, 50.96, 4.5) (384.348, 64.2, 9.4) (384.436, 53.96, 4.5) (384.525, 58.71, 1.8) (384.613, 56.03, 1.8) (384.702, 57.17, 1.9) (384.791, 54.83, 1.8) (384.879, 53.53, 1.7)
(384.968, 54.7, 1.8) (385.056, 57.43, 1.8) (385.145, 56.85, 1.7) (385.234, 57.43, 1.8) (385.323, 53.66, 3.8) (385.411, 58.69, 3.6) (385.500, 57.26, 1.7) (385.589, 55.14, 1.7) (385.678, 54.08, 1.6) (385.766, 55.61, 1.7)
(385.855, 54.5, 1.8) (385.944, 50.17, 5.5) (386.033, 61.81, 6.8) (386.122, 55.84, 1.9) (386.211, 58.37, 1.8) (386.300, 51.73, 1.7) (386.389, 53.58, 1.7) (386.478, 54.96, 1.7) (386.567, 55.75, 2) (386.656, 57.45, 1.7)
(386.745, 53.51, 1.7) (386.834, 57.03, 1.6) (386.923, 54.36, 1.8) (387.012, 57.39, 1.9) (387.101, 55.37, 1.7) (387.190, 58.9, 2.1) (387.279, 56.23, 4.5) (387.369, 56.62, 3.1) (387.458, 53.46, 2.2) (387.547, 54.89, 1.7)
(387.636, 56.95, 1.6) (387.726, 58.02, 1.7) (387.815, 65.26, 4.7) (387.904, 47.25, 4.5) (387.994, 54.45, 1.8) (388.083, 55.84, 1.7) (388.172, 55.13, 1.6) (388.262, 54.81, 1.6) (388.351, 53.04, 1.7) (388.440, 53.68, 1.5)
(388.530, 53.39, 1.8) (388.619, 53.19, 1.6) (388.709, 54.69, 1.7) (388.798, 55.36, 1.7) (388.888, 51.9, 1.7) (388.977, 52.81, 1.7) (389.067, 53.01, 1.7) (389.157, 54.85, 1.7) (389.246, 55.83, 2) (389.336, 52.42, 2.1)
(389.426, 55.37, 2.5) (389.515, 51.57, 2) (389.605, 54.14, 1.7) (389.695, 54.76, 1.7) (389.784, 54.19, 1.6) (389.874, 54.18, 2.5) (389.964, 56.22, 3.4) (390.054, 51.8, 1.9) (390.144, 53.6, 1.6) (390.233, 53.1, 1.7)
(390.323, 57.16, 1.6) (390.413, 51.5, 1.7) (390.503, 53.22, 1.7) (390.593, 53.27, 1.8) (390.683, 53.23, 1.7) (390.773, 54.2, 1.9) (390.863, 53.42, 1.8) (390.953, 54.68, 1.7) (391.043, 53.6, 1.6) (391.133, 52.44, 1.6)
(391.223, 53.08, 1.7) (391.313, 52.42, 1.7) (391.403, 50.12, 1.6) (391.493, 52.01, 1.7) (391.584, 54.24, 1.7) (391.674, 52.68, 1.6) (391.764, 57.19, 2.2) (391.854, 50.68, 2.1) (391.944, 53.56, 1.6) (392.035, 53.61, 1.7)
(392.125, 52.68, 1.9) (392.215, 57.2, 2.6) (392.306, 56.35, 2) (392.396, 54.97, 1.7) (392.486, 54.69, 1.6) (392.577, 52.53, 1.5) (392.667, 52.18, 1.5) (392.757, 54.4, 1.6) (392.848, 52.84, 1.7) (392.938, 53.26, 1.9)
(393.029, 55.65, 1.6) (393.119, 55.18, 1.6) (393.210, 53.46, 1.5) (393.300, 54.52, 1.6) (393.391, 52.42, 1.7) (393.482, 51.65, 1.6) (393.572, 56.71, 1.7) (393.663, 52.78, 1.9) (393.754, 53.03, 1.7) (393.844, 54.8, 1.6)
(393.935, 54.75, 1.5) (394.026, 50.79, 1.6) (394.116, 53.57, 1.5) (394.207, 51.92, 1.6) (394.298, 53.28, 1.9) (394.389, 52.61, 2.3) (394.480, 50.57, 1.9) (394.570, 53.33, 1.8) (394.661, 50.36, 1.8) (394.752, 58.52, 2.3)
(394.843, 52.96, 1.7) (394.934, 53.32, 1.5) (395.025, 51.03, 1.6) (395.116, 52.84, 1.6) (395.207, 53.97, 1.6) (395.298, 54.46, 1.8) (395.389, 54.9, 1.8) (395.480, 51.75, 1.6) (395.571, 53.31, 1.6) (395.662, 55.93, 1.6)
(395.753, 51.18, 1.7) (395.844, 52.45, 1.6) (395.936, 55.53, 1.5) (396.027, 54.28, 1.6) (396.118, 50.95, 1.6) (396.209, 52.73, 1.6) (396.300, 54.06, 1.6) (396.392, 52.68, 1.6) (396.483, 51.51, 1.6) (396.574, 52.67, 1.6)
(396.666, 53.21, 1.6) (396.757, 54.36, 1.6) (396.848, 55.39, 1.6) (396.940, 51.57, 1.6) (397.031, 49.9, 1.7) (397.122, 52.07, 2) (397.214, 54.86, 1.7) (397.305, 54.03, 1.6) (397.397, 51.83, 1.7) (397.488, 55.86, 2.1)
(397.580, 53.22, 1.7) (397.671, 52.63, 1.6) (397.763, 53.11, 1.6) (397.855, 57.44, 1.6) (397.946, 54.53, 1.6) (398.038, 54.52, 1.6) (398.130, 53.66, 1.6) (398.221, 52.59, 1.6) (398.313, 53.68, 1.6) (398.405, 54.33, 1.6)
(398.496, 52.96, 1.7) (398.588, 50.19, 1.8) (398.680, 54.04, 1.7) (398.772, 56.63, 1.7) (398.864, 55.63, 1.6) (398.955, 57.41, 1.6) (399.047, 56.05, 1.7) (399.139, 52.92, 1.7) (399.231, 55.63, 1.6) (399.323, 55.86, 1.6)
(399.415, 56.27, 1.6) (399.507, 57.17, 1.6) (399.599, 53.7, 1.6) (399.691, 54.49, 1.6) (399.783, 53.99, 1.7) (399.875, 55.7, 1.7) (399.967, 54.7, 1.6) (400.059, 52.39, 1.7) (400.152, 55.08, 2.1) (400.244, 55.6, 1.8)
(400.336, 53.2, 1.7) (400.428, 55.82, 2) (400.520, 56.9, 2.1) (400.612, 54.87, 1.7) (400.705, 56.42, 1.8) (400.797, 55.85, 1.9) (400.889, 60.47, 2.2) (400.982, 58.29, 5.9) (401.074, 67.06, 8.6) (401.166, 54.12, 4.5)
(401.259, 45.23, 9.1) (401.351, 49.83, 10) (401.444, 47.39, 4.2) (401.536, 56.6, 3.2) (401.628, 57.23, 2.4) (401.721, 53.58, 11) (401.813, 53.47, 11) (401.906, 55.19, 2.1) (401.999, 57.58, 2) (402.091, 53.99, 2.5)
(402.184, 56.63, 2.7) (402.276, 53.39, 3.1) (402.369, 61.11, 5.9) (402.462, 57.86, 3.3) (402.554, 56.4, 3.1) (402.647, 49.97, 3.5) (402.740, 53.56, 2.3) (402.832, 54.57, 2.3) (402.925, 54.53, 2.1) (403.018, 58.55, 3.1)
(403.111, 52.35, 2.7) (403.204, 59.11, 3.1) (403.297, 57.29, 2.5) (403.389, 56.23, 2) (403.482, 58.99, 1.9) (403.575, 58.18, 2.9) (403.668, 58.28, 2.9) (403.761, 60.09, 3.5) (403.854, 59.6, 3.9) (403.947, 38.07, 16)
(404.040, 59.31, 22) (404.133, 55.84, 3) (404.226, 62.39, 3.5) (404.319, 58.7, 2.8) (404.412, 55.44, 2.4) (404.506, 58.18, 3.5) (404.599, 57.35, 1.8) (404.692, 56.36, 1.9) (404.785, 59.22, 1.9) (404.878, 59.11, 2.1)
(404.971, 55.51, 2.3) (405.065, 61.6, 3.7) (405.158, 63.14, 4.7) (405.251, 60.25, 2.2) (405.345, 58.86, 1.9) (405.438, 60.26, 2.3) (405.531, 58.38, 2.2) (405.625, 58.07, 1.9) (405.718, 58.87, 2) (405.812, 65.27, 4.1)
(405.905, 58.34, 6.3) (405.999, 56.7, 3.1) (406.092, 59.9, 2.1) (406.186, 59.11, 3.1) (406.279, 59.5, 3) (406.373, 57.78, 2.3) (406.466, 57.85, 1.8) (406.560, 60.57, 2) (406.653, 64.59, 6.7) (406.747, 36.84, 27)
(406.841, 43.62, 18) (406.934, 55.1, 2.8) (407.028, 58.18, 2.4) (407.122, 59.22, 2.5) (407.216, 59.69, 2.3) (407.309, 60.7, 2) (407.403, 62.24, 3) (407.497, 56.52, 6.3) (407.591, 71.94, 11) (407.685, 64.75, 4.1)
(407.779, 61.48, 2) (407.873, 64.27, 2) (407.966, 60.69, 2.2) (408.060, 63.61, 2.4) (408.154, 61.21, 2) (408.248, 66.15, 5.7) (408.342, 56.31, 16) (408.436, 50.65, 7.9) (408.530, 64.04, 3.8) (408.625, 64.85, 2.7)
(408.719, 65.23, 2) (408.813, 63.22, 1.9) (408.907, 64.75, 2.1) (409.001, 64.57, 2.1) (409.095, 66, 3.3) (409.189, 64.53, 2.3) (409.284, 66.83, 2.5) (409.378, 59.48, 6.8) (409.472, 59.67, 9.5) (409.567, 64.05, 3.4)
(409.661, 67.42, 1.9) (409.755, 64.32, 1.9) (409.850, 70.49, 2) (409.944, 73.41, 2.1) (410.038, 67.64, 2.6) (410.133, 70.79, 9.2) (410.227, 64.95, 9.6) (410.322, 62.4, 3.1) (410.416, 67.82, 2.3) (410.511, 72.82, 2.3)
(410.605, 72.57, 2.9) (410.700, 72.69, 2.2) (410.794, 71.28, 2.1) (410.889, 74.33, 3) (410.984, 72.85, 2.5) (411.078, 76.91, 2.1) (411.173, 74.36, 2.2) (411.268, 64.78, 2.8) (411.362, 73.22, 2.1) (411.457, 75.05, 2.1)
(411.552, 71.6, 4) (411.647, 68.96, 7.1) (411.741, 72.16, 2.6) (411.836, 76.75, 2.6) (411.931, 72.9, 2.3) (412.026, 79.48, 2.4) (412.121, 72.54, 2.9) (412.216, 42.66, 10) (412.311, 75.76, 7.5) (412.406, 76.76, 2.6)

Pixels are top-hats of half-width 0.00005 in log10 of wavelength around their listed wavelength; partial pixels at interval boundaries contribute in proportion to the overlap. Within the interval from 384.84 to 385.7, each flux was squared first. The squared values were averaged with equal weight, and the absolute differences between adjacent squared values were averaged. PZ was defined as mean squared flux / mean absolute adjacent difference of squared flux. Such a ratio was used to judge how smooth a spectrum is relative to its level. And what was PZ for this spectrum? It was 14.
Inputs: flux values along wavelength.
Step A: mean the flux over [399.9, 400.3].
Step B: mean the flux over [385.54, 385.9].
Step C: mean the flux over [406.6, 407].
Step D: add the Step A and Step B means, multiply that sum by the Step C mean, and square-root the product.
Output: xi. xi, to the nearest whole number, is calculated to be 74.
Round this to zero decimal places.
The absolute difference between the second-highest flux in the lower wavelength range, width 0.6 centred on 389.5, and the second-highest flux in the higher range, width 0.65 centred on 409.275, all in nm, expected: 11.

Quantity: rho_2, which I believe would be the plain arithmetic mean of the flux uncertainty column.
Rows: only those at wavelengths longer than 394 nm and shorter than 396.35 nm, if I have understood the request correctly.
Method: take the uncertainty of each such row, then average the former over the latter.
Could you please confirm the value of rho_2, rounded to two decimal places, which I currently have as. 1.70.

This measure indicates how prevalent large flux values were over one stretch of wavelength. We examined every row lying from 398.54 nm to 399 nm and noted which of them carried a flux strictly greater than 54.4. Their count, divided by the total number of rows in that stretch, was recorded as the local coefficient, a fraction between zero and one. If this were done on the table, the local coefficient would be 0.60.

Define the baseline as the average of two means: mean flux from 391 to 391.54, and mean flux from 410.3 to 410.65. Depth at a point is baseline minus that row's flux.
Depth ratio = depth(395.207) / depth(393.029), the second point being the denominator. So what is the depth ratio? 1.3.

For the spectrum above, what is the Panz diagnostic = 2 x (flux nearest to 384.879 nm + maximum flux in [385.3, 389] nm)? 238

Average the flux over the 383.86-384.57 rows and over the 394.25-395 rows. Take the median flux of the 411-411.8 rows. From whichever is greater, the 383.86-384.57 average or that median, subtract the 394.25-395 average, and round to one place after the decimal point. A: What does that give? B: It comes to 19.6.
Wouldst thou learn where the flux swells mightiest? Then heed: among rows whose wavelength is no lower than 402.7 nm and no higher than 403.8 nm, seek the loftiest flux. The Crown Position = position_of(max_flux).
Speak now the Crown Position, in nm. 403.761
